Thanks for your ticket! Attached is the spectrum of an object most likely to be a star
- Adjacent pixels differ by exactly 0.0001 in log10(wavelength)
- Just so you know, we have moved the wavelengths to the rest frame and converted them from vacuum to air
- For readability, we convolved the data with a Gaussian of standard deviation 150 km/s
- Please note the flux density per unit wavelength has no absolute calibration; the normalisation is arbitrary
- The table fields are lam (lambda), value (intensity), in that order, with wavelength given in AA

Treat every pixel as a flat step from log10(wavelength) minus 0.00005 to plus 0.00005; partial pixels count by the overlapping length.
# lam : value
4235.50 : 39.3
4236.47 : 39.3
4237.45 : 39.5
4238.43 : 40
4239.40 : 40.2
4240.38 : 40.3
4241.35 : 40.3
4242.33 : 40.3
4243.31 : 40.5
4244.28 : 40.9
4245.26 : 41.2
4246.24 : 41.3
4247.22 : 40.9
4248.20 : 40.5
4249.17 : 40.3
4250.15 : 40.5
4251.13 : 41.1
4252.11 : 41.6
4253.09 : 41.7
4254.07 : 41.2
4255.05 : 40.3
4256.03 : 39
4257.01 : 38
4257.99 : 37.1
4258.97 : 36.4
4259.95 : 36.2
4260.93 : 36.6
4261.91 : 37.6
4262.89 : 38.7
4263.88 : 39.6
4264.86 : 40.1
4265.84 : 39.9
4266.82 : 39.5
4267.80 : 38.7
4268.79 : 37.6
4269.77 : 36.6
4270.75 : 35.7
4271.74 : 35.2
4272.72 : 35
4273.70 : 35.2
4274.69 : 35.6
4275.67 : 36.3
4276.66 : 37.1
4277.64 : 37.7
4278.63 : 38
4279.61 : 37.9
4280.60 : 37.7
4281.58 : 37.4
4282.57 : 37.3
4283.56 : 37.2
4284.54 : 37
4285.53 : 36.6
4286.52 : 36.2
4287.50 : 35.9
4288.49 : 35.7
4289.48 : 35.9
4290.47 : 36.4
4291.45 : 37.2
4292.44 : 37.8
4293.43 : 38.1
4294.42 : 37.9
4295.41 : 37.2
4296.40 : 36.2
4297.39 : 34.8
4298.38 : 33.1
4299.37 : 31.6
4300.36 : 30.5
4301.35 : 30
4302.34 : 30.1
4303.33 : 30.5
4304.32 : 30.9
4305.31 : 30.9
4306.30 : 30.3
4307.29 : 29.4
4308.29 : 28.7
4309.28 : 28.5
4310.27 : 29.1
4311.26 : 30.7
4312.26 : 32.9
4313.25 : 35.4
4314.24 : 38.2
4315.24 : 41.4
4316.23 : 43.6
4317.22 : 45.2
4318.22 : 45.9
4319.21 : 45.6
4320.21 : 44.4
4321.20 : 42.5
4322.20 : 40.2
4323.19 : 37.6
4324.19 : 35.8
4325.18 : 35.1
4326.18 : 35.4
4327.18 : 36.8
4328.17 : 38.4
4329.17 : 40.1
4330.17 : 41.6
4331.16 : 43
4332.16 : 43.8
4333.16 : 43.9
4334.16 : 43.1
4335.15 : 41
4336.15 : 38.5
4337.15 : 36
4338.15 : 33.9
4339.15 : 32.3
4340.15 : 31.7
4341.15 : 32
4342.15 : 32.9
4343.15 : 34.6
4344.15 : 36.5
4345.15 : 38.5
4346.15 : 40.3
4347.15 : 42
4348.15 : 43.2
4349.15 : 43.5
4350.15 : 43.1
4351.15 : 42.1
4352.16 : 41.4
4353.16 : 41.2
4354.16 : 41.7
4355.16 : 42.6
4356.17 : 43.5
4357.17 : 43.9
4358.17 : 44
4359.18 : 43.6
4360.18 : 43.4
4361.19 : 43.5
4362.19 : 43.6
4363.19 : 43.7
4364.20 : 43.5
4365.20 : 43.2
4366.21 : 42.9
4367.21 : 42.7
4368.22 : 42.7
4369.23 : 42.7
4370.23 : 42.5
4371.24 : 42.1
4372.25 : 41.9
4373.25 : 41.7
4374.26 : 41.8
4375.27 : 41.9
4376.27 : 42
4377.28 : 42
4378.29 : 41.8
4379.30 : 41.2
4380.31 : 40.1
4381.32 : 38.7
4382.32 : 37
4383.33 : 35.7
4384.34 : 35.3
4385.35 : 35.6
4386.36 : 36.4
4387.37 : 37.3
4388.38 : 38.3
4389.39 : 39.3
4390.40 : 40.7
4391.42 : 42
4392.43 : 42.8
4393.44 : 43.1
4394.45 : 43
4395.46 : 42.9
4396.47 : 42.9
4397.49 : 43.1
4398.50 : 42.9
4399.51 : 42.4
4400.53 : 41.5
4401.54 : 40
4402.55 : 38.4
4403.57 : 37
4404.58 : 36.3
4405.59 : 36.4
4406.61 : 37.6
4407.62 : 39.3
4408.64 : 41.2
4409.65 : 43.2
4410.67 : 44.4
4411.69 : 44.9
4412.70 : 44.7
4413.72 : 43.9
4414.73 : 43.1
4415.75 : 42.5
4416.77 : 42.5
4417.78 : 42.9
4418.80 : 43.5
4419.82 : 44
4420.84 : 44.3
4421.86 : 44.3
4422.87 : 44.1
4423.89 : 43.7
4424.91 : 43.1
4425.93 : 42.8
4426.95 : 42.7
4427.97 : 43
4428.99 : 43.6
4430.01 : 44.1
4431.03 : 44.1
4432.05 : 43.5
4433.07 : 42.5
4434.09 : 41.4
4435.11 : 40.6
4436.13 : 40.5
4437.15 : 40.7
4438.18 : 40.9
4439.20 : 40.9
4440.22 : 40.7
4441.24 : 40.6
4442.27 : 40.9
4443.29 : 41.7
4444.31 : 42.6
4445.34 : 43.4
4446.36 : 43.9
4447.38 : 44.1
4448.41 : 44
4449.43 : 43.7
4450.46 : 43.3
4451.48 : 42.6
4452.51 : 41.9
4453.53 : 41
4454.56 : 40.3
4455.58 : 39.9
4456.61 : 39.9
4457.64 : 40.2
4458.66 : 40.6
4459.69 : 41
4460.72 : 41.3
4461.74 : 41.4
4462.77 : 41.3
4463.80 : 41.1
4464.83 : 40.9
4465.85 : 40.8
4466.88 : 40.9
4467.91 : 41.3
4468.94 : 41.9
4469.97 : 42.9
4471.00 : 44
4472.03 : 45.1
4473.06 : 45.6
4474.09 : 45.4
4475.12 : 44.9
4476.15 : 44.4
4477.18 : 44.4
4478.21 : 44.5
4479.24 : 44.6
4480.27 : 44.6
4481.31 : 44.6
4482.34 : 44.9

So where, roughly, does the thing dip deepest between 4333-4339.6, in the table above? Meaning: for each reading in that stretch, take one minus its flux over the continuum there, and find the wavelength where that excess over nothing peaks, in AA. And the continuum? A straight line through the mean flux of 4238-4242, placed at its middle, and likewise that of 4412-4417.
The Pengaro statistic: 4339.15 AA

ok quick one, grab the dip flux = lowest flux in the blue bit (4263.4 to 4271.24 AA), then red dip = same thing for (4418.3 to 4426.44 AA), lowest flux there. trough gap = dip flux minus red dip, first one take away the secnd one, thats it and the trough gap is -7.1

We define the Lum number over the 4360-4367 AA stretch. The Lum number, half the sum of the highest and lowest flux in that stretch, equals 43.3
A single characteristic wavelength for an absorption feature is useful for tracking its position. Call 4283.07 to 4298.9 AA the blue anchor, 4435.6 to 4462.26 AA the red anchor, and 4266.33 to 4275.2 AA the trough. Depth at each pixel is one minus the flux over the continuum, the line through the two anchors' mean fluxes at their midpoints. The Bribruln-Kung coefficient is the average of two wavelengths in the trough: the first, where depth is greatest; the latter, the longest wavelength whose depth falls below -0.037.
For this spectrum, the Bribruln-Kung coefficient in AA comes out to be 4270.8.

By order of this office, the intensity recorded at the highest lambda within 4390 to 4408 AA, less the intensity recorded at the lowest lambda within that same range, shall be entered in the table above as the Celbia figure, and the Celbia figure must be -1.40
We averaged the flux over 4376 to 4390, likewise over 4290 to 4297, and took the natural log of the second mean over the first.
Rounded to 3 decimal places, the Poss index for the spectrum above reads -0.036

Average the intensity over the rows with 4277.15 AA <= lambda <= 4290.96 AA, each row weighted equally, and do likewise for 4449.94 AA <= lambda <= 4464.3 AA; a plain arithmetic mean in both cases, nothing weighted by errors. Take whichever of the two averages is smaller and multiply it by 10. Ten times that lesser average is 369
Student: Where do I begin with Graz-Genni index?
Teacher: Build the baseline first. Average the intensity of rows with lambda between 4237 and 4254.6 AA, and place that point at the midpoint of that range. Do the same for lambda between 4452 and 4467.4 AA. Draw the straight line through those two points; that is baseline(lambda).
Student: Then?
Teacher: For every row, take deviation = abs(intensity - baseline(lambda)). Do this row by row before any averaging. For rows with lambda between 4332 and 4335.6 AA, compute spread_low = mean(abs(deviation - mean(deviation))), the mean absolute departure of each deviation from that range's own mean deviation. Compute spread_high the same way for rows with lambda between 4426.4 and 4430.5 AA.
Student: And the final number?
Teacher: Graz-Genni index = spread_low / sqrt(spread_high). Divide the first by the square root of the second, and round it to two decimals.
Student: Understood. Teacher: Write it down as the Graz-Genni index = 1.38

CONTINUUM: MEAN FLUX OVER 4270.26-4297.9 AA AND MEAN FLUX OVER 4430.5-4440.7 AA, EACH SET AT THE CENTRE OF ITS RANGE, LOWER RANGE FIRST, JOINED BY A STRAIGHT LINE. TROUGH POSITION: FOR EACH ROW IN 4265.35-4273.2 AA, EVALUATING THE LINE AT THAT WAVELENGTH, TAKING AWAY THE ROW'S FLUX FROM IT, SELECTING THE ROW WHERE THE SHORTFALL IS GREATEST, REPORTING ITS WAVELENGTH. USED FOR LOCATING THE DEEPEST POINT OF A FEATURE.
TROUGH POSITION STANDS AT 4272.72 AA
